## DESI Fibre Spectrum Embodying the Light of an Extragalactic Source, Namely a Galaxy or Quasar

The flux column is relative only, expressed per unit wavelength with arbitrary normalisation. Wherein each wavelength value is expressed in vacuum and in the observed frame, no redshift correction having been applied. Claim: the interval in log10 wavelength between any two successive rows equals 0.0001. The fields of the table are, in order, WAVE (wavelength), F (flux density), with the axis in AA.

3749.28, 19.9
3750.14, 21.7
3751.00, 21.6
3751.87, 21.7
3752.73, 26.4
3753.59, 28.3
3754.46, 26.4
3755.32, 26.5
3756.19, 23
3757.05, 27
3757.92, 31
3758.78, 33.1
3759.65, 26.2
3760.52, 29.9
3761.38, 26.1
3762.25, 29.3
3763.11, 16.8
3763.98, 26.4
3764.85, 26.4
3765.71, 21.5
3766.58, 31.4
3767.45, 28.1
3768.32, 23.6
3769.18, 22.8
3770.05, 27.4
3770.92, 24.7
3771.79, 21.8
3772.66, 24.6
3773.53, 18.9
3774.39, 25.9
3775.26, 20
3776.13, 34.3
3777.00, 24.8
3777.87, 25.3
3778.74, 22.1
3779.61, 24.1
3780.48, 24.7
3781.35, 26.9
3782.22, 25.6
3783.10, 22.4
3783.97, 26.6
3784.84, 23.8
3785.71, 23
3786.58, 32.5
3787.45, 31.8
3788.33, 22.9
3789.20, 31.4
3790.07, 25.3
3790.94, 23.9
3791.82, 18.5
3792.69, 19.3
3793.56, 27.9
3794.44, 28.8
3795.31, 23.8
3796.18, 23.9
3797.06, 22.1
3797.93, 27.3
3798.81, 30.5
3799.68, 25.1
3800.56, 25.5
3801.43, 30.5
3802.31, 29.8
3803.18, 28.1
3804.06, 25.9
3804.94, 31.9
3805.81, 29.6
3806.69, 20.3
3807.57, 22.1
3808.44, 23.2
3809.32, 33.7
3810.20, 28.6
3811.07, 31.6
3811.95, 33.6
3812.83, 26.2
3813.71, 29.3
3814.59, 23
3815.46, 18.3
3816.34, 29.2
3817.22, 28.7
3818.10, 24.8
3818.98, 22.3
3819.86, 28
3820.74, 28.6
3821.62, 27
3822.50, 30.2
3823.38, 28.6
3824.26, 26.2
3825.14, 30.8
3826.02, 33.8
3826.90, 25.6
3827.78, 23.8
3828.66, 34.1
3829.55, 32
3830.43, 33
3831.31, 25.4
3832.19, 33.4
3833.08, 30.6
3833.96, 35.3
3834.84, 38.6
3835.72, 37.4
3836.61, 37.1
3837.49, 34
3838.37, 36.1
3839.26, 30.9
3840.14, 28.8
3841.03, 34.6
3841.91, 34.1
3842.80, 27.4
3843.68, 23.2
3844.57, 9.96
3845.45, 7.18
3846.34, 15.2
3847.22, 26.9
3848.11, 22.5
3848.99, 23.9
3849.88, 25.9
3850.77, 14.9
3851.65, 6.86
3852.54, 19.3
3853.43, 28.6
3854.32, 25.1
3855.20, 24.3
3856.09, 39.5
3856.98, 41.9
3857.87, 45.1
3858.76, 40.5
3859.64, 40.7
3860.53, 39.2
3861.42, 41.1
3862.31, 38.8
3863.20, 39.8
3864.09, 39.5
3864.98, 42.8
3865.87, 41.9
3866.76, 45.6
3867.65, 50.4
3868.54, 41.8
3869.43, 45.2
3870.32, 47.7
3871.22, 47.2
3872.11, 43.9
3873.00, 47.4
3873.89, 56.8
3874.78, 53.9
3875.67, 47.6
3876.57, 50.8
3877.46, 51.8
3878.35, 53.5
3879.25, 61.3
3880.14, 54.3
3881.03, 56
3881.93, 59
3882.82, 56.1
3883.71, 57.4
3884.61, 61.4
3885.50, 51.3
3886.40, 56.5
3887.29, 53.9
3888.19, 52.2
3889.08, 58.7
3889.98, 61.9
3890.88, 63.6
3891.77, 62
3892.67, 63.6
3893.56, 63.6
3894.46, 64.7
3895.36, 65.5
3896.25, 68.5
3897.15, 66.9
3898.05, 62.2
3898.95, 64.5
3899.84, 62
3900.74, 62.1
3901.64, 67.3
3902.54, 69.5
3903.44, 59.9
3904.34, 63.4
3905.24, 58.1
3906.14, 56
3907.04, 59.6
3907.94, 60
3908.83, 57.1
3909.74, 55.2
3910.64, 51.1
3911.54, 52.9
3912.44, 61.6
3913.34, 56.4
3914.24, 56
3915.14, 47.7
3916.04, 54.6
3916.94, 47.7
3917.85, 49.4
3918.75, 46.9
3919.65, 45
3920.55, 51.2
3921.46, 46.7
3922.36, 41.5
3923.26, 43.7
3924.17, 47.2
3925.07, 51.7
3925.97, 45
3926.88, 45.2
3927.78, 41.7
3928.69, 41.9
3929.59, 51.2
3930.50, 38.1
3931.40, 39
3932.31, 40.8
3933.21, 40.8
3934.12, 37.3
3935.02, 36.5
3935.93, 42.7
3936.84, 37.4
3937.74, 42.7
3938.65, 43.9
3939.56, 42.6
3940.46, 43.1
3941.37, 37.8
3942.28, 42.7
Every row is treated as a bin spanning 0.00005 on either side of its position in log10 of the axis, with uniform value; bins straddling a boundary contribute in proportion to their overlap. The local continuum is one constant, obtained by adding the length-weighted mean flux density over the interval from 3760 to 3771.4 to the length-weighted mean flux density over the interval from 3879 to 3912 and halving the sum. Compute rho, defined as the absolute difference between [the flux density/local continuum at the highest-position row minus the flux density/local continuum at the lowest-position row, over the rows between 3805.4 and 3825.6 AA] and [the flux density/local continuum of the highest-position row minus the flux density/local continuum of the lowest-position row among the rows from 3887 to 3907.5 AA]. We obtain 0.11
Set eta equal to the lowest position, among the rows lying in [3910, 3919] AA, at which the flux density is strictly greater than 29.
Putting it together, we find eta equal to 3910.64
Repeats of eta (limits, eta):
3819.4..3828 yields 3822.50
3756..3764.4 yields 3757.92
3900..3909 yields 3900.74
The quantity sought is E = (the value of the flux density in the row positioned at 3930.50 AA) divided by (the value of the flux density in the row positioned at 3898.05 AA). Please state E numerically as 0.6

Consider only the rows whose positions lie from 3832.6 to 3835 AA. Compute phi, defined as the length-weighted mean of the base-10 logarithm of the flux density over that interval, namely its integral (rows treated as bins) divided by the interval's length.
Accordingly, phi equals 1.53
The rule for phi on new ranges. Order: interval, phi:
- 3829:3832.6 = 1.49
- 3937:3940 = 1.63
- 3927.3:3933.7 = 1.62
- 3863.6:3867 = 1.62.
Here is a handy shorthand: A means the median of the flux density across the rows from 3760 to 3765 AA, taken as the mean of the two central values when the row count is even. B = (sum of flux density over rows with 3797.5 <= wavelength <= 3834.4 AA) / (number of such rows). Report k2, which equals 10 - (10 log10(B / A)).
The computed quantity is 9.7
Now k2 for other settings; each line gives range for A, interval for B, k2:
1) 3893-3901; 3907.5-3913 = 10.6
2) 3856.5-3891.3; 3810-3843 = 12.2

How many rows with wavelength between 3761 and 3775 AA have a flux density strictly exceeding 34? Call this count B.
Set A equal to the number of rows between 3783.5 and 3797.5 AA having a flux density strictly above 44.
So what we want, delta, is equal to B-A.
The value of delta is 0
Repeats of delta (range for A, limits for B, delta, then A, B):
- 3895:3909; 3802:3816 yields -16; 16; 0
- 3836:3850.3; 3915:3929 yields 16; 0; 16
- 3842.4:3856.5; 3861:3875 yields 16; 0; 16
